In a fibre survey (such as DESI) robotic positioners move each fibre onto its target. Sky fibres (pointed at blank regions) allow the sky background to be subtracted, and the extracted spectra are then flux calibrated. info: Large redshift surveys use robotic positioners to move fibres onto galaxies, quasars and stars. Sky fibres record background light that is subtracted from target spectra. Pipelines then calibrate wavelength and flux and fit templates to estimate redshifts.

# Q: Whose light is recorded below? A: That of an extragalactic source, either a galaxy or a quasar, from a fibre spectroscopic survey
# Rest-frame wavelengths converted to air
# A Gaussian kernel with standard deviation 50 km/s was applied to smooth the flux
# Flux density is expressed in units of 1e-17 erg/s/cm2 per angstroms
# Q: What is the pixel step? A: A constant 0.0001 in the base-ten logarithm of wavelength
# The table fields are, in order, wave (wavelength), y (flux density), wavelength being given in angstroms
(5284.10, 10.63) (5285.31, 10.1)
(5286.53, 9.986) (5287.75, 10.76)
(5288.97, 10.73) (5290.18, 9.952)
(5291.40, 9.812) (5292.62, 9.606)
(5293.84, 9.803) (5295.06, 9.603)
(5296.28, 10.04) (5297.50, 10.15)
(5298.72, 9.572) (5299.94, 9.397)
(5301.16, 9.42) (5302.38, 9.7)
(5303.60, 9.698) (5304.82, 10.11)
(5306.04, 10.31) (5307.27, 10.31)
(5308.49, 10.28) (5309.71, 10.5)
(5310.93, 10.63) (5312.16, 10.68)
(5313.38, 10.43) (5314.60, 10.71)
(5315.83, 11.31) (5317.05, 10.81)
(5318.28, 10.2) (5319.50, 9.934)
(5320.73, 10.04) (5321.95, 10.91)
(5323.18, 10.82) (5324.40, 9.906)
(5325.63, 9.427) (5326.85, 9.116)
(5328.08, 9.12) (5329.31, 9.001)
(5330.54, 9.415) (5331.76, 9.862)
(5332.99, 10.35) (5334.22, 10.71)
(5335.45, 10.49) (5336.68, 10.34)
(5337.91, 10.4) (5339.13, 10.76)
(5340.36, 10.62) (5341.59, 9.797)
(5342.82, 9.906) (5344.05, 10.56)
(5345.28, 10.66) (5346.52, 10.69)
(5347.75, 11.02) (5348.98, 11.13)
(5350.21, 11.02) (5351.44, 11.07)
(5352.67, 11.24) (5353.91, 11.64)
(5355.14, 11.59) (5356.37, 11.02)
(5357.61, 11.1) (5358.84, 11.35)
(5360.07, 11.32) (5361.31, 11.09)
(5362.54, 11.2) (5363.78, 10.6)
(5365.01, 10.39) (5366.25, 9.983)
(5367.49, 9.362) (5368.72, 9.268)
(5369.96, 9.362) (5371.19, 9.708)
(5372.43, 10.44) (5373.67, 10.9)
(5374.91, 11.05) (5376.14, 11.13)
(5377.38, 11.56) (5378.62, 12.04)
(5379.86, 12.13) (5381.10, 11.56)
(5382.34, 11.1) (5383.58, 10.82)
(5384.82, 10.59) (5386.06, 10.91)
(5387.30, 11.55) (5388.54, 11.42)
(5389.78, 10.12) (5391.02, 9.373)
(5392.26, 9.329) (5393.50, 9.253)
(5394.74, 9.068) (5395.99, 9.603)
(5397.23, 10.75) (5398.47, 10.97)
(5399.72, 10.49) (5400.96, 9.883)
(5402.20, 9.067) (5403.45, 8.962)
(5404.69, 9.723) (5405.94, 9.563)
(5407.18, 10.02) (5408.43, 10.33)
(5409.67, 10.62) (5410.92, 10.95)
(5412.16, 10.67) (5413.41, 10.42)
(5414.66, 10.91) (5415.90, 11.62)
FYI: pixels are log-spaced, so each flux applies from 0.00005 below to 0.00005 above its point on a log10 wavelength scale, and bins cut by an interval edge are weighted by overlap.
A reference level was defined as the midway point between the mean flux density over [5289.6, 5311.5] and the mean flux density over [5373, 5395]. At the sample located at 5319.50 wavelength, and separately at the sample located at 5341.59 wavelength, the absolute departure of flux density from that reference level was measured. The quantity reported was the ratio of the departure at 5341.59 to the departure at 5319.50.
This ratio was 1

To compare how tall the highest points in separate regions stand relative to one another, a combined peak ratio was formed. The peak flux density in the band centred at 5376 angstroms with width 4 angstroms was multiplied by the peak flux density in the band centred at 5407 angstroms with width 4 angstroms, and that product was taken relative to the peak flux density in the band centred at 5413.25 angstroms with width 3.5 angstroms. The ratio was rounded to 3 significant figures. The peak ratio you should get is 10.9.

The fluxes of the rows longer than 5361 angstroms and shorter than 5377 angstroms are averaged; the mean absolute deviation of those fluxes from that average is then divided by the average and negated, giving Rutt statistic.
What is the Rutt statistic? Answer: -0.060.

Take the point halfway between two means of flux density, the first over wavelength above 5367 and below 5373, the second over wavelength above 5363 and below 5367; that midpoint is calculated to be 10.0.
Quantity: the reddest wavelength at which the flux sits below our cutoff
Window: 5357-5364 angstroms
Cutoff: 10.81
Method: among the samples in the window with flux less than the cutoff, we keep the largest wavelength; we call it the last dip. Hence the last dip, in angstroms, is 5363.78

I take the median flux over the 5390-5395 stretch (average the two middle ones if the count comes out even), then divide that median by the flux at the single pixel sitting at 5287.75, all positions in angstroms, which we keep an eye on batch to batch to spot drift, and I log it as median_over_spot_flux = 0.86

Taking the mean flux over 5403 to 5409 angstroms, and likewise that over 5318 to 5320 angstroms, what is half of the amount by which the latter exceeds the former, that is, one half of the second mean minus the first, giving 0.17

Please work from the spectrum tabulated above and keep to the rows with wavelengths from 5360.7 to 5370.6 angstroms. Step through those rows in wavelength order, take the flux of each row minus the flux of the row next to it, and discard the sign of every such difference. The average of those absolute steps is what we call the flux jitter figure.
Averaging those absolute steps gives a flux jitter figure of 0.31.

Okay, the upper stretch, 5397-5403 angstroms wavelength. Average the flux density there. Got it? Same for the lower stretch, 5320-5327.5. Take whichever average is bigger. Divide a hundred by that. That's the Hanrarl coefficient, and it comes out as 9.8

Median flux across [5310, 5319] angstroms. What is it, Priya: 10.7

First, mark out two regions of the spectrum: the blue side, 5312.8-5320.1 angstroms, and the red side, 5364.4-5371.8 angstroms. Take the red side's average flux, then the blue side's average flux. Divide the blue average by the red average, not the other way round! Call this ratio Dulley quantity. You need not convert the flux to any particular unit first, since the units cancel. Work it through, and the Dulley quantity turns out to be 1.09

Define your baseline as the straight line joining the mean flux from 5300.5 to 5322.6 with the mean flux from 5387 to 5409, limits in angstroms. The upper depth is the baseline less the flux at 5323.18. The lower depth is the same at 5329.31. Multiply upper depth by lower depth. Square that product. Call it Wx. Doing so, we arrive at 0.5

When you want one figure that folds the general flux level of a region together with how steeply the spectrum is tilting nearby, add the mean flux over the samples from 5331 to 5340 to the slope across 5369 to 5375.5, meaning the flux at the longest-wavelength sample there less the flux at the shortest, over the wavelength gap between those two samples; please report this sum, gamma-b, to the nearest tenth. 10.8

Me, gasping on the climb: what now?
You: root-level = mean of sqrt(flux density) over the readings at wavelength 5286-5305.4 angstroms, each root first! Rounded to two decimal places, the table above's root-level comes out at 3.15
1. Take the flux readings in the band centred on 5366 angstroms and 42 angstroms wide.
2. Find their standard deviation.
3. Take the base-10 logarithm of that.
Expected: -0.16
